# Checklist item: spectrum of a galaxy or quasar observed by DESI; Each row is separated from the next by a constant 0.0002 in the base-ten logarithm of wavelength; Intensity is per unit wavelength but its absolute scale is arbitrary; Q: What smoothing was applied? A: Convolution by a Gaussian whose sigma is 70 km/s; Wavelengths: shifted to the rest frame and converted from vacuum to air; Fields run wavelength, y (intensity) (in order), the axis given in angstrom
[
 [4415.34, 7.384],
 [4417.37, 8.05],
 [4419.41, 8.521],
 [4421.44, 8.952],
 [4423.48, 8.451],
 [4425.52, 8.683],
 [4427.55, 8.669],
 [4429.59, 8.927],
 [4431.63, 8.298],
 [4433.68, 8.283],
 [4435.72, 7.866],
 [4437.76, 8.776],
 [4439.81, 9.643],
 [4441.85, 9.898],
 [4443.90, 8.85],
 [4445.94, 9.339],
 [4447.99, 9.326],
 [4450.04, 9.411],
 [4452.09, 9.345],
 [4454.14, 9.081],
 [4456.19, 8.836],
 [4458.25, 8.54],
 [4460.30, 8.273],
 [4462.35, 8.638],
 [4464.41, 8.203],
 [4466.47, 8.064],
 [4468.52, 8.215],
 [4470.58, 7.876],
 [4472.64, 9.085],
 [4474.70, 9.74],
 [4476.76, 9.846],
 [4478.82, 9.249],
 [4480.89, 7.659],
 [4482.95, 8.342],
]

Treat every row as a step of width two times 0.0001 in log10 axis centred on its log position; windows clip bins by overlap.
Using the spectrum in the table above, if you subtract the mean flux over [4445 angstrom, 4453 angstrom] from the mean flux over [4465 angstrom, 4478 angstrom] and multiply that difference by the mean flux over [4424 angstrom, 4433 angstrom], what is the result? -5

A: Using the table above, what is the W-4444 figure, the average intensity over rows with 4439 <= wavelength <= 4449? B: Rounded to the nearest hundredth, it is 9.41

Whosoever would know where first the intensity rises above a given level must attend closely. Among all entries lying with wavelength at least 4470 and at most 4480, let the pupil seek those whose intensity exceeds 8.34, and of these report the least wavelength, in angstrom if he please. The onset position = 4472.64 angstrom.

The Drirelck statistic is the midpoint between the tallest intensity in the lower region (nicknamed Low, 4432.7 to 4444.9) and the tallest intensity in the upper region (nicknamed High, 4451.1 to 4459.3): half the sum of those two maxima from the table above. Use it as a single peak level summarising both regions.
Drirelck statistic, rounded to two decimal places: 9.62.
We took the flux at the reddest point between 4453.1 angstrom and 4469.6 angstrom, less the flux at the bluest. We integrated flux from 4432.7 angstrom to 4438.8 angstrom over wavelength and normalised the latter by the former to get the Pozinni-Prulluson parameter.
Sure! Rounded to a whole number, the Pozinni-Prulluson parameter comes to -59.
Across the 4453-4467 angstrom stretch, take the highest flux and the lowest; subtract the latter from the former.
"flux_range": 1.0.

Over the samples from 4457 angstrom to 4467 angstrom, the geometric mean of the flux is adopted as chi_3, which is 8.3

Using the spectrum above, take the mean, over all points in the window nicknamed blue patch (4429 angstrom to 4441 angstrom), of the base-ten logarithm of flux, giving 0.935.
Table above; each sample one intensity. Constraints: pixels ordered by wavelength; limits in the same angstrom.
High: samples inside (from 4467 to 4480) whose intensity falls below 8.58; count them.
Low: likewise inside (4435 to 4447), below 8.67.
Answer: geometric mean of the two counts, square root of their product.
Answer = 1.4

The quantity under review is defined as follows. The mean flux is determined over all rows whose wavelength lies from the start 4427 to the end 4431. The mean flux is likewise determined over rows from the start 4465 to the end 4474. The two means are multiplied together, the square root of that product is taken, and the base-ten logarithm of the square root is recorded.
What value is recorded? 0.932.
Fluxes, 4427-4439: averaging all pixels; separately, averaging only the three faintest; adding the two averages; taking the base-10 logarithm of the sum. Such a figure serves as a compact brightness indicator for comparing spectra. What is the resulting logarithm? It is 1.22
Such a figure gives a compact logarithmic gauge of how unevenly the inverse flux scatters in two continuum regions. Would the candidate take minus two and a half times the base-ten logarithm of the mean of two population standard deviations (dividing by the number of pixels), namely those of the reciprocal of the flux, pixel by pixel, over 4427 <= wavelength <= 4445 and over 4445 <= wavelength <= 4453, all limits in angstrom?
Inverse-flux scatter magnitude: 6.0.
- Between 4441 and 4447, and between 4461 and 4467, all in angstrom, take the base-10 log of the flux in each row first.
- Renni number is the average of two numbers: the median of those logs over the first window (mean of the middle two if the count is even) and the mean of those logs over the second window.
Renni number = 0.945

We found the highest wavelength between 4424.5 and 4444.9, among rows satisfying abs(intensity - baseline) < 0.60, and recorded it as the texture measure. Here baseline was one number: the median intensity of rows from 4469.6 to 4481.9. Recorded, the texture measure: 4443.90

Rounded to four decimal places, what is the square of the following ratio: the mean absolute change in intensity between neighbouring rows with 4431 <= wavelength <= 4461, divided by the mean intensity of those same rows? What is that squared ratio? 0.0018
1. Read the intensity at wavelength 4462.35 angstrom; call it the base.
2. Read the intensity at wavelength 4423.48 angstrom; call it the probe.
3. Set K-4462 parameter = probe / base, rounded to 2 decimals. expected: 0.98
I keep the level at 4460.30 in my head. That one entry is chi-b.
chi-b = 8.273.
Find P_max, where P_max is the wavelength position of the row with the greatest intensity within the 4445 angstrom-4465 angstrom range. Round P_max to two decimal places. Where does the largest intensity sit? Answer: 4450.04 angstrom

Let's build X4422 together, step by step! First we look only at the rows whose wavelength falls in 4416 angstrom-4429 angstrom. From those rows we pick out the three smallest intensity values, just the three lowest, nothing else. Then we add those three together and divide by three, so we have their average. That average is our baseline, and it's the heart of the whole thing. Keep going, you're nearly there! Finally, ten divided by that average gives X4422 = 1.20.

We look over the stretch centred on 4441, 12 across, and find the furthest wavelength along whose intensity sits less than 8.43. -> 4435.72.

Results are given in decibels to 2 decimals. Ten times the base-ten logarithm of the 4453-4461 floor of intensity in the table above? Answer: 9.18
